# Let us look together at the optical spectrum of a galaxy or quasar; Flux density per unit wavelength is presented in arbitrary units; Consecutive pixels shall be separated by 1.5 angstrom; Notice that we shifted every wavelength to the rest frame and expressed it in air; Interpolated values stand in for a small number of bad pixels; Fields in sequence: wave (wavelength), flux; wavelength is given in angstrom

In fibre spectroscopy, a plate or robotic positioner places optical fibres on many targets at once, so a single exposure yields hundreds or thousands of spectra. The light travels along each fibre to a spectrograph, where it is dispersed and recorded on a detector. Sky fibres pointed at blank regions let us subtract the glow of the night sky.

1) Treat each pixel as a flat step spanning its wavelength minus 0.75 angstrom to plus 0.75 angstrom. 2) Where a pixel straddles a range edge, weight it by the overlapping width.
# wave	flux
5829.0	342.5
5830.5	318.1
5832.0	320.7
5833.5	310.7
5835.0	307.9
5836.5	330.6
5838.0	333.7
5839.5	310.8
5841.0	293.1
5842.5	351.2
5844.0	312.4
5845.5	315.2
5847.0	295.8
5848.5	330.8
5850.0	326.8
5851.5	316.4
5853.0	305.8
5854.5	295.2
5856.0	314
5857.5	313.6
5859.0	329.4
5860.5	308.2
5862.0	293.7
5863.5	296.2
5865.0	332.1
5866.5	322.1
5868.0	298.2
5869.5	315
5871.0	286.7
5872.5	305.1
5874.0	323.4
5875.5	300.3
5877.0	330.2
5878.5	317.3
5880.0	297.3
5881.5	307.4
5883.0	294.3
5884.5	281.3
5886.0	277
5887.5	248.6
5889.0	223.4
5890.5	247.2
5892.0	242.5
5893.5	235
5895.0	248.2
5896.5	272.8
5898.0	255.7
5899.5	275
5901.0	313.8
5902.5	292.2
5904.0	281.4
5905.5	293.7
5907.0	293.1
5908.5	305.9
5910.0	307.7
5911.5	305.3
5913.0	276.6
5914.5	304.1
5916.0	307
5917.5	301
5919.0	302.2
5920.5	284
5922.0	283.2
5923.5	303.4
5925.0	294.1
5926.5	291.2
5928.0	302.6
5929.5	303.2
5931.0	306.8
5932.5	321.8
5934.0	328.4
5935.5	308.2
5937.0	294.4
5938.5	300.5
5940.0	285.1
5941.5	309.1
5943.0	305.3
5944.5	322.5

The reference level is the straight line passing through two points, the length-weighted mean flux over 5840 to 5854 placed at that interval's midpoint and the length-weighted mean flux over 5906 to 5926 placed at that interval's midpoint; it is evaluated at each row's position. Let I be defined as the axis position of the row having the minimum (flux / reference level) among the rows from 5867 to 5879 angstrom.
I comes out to 5871.0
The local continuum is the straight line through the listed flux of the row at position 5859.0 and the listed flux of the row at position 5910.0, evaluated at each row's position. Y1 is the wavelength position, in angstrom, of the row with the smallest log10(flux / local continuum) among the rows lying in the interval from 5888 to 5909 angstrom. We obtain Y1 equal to 5889.0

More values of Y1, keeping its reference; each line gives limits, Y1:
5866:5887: 5886.0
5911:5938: 5913.0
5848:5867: 5854.5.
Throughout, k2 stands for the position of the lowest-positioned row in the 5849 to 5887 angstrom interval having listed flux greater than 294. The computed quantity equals 5850.0 angstrom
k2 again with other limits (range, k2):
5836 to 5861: 5836.5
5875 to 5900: 5875.5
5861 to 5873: 5863.5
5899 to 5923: 5901.0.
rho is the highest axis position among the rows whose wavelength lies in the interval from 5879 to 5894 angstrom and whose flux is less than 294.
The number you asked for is 5893.5 angstrom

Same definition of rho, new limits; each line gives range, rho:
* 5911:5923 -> 5922.0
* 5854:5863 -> 5862.0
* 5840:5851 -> 5841.0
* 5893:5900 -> 5899.5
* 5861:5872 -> 5871.0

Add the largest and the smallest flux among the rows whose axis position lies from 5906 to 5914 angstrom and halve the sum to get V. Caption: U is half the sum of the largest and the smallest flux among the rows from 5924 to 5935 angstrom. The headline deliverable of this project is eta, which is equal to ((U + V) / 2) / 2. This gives 150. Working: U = 310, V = 292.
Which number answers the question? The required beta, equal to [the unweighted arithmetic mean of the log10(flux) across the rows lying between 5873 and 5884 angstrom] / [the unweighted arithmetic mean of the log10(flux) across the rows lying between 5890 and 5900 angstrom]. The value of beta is 1.04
